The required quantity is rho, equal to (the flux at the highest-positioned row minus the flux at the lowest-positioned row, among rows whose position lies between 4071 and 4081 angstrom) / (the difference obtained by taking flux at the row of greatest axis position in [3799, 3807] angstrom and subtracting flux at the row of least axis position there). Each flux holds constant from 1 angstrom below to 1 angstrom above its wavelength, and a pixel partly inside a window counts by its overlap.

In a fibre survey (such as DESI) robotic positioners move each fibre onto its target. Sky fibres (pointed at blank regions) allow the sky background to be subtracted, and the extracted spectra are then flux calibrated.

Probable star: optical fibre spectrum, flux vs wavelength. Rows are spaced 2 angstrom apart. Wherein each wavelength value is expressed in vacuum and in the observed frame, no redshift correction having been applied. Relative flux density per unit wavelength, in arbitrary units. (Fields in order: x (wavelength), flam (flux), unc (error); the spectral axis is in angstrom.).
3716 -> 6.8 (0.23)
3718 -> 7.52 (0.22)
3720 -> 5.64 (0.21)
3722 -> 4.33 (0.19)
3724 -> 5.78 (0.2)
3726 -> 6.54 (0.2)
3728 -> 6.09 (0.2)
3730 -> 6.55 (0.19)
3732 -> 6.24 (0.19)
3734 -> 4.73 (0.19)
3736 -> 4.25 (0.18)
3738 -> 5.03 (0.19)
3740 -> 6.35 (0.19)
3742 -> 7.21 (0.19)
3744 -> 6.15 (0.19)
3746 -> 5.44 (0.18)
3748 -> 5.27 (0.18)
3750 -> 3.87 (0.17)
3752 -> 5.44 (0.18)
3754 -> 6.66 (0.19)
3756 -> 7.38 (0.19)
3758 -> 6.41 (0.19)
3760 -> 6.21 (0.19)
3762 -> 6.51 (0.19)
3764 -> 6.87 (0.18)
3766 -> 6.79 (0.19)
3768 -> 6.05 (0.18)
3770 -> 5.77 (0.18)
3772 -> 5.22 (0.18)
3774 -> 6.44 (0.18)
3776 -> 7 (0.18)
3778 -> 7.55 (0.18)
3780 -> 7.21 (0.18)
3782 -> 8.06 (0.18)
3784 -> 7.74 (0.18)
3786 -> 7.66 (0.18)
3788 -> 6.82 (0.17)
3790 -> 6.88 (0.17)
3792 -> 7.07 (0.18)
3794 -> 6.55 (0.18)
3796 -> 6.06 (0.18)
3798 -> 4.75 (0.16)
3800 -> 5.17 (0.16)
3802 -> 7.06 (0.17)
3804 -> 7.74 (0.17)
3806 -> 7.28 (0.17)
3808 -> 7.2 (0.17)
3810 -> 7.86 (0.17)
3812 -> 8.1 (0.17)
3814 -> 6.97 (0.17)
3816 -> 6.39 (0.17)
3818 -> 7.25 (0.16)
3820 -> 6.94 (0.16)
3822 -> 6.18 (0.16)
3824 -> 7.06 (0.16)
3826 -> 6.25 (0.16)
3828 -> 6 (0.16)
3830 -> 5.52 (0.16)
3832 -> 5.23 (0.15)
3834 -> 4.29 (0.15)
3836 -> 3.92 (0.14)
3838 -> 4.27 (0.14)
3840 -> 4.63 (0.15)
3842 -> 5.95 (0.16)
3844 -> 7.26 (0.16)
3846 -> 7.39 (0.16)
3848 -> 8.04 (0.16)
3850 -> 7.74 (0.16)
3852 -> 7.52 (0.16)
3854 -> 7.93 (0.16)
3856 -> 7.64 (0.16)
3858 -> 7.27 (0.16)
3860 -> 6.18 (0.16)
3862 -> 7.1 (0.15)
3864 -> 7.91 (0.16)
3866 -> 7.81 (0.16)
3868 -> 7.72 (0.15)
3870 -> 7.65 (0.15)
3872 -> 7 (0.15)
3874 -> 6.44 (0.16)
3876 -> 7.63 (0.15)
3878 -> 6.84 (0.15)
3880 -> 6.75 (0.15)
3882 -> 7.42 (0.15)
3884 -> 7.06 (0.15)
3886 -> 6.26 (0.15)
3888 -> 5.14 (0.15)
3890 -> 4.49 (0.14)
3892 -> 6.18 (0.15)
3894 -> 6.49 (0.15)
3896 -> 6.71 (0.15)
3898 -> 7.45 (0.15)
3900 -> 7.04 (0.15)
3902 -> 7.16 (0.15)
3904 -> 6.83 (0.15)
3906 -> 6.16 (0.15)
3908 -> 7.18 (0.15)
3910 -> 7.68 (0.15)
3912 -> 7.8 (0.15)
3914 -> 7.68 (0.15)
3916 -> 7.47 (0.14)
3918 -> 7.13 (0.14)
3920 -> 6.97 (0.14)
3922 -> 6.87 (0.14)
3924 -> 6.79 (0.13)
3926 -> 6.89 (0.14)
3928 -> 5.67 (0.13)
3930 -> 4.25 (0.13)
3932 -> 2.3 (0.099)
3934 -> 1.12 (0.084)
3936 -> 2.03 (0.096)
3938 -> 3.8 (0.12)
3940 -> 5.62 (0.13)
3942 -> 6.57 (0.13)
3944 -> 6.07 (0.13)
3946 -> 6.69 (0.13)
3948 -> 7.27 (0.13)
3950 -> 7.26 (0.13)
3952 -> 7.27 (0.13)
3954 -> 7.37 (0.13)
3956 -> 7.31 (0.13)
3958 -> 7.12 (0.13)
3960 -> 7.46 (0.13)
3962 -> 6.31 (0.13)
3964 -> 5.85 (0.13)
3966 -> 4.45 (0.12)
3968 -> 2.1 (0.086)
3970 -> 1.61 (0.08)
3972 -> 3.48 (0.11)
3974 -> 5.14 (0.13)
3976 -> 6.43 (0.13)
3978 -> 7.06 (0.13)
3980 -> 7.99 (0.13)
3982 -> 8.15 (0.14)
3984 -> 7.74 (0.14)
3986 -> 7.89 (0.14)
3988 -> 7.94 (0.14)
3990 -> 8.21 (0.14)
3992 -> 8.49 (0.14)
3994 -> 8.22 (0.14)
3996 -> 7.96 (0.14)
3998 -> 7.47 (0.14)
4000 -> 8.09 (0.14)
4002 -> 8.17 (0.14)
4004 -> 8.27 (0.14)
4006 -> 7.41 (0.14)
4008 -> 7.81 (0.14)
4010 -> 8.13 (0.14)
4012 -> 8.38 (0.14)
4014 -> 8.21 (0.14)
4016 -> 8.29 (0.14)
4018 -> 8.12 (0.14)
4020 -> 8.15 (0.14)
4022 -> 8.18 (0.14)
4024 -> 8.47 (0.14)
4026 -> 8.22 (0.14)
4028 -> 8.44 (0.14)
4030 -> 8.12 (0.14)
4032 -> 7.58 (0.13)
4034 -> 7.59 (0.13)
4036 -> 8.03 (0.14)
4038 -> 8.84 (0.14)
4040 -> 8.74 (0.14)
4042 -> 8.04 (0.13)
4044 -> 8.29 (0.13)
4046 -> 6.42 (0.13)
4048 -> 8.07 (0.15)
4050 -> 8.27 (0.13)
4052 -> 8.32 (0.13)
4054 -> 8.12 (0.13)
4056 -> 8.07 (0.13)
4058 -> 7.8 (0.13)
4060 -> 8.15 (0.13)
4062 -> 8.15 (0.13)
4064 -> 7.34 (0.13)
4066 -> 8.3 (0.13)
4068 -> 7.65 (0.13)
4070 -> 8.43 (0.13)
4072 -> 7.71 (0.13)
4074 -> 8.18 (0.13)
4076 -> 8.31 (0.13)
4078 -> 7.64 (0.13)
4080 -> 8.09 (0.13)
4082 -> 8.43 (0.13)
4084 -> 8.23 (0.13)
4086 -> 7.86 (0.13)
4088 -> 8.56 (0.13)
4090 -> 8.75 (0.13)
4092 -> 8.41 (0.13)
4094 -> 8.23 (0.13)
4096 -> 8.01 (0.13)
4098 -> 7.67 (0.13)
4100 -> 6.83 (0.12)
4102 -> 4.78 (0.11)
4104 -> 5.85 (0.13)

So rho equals 0.2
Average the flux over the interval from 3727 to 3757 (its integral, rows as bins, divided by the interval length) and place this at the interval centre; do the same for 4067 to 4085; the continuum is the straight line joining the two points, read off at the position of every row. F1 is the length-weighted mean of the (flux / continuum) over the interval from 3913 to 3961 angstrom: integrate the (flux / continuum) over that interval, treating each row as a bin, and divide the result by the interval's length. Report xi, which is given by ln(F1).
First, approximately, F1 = 0.85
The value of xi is -0.164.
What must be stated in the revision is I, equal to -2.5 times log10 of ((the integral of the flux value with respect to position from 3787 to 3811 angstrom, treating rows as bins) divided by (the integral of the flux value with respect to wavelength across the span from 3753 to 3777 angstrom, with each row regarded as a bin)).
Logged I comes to -0.04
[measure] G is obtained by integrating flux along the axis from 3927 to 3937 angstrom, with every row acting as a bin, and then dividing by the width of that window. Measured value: 3.1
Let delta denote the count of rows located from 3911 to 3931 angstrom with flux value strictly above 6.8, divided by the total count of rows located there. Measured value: 0.70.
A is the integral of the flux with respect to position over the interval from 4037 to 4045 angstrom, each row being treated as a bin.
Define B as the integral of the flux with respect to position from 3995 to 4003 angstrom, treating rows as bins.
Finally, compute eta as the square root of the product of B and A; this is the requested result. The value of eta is 65.6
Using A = 68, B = 63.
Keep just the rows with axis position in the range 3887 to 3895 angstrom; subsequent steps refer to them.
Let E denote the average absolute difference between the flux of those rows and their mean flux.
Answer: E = 0.8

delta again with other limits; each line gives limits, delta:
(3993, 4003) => 1.00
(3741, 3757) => 0.25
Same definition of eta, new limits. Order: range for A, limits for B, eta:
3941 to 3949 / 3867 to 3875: 55.4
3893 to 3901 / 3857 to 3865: 56.1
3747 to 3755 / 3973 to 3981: 47.6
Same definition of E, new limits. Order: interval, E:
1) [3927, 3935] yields 1.6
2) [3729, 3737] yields 1.0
